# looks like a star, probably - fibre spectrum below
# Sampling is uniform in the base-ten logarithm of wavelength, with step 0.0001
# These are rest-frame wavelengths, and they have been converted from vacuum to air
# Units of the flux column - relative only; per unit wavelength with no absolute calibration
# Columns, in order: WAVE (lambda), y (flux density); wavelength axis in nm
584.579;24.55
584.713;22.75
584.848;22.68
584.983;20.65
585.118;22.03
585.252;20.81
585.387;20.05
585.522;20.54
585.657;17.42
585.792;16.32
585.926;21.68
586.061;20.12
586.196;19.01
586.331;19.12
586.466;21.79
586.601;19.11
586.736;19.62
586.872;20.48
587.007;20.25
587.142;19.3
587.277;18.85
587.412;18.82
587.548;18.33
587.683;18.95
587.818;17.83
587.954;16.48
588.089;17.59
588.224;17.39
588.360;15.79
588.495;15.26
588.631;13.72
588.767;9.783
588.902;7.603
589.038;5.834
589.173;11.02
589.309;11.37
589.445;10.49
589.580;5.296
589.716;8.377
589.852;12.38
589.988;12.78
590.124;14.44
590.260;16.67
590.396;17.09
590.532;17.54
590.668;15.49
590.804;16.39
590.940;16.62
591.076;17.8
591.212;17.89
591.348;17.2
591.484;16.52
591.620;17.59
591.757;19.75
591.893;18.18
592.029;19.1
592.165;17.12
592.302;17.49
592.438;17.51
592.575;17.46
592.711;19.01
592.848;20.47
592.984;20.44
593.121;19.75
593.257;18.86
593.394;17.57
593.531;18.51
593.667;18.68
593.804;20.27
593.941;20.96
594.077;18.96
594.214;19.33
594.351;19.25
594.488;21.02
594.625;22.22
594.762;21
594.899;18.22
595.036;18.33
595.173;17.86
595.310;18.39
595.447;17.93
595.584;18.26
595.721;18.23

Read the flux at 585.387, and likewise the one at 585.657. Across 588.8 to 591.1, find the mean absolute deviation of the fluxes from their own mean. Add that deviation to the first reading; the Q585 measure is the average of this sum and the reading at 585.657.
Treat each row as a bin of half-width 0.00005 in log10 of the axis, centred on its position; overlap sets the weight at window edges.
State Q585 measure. 20.5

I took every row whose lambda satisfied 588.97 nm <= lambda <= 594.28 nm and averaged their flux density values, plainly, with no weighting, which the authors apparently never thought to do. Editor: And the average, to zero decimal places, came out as 16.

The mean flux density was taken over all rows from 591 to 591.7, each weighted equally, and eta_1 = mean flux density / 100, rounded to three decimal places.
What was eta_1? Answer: 0.174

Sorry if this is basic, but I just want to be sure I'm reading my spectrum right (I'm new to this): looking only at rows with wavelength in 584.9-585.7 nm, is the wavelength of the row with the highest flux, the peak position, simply 585.118 nm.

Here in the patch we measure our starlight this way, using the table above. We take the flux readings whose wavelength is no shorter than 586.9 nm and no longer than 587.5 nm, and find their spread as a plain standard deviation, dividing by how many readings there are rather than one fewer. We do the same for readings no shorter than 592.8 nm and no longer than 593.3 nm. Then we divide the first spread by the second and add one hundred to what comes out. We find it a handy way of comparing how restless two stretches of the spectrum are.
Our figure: 100.9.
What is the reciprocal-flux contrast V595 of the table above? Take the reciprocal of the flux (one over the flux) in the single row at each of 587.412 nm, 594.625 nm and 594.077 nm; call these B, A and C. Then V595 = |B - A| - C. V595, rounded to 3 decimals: -0.045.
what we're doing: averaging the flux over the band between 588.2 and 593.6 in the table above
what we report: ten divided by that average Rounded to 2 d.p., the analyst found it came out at 0.65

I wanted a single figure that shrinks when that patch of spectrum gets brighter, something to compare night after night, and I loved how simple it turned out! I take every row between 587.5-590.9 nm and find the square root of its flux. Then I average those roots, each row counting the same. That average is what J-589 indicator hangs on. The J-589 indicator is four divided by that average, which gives 1.09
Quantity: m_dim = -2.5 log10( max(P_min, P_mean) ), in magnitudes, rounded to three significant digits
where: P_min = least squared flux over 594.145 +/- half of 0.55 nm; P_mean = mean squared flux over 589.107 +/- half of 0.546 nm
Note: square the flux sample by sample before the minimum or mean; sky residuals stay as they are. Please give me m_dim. -6.39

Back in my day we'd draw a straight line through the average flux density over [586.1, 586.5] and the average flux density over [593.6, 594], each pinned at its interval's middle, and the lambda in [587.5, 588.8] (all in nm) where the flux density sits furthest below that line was 588.767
